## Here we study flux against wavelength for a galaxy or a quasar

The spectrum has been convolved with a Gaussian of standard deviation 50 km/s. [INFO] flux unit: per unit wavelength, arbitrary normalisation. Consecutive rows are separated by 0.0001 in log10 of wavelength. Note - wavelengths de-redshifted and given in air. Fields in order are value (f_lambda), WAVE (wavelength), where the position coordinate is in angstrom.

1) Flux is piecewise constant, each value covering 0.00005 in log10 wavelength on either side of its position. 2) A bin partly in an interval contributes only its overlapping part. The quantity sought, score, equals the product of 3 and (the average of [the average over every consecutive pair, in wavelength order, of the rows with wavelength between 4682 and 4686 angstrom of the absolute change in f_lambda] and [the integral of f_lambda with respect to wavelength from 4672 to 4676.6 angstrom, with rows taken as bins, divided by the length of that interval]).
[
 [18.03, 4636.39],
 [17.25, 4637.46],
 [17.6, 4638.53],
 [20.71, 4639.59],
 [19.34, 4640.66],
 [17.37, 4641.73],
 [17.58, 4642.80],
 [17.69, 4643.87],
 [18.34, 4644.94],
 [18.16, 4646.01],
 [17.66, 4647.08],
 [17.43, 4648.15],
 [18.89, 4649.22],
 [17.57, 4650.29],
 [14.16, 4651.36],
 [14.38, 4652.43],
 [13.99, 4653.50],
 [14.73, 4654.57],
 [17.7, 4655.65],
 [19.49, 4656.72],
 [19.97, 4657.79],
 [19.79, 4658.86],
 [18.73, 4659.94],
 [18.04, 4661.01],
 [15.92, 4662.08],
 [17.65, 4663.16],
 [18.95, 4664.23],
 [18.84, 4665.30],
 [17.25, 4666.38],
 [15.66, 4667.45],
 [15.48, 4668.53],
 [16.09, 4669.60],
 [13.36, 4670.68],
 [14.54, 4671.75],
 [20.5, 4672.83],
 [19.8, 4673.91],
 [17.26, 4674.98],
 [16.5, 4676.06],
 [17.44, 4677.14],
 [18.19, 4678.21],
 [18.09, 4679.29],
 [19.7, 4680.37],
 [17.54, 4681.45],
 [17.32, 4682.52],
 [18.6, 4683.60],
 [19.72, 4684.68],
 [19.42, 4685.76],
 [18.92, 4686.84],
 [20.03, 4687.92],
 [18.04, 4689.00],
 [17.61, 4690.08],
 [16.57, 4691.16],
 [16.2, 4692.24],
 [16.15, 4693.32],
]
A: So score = 28.7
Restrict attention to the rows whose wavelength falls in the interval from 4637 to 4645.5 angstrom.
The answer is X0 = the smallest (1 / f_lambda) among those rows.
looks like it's 0.0483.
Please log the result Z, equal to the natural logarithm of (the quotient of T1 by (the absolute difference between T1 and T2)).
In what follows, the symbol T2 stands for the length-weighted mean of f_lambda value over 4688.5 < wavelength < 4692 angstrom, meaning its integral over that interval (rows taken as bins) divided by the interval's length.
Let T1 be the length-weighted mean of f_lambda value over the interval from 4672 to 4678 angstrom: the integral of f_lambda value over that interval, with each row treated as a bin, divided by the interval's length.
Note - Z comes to 3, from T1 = 18.1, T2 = 17.30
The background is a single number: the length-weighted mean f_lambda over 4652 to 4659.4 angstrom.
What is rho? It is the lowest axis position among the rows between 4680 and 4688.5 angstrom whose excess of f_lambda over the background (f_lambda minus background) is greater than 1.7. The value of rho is 4680.37 angstrom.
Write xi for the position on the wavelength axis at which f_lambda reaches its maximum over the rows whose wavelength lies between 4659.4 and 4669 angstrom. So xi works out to 4664.23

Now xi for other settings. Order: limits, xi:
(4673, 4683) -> 4673.91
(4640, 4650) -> 4640.66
